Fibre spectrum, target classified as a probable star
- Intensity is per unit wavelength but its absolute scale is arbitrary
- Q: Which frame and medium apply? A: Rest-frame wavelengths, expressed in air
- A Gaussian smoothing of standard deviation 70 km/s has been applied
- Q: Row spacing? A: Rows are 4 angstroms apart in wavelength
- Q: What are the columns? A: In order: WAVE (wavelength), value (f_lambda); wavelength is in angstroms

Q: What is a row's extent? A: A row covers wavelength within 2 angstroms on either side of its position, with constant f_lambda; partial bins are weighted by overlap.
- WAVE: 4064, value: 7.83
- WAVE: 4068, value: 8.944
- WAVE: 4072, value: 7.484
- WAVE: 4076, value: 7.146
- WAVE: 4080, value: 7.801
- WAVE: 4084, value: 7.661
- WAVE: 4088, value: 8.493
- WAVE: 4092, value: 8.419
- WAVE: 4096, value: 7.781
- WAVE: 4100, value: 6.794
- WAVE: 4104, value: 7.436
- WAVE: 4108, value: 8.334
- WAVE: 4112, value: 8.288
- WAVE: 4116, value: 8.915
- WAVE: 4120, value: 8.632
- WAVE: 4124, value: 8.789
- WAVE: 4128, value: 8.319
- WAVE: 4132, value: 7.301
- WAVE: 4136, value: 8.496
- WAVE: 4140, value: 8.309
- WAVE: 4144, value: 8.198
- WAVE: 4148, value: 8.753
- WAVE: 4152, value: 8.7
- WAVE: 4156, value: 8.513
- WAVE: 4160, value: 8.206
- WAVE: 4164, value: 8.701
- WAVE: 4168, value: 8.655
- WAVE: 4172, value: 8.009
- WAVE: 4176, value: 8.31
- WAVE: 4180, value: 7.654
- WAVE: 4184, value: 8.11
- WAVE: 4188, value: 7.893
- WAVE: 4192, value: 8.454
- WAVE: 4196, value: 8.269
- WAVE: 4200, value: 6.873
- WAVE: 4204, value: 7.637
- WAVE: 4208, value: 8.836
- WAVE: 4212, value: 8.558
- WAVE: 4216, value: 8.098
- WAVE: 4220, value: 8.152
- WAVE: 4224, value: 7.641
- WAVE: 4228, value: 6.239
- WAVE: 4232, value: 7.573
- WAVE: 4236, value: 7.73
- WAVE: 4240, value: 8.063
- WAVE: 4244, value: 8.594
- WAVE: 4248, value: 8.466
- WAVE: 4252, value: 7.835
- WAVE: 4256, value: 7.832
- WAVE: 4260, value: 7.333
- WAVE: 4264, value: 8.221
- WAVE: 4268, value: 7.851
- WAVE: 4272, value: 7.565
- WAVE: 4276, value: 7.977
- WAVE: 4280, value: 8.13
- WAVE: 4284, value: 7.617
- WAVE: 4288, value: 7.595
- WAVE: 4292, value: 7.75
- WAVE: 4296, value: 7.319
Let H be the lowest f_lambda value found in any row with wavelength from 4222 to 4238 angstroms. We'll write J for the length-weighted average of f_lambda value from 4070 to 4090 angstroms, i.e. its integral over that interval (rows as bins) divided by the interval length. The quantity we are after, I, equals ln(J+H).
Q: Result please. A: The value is 2.636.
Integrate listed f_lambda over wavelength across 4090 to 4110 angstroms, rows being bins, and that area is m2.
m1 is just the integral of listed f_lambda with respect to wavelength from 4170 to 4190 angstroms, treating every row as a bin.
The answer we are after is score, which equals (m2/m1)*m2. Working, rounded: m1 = 160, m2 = 155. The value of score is 150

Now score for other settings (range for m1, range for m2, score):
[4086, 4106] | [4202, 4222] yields 175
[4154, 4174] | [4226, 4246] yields 139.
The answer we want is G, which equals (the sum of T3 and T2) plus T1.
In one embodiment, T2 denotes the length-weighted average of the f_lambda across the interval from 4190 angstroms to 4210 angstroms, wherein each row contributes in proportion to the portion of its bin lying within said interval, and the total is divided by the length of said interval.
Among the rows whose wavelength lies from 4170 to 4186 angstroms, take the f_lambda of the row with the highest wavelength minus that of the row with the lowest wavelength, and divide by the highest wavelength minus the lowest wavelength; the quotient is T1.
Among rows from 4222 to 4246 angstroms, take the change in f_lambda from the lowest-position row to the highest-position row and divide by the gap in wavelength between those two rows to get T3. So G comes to 8.07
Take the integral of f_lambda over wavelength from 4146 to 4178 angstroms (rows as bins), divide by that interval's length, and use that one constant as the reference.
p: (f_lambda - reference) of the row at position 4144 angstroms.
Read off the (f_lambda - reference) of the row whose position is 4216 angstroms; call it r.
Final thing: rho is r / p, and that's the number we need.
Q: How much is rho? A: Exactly 1.35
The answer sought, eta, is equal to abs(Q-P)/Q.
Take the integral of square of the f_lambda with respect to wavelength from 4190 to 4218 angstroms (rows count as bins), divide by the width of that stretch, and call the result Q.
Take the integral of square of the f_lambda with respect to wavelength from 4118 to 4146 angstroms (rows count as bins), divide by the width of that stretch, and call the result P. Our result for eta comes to 0.044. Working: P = 69.0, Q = 66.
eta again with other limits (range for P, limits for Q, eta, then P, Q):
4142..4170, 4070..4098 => 0.185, 72.8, 61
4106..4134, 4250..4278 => 0.153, 70.3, 61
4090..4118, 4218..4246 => 0.073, 64.4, 60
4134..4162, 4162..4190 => 0.064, 71.5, 67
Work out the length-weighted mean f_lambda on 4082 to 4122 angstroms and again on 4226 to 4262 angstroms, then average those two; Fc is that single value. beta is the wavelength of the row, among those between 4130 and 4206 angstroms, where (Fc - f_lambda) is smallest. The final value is 4148 angstroms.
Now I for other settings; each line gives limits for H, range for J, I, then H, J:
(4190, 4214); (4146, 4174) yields 2.733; 6.873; 8.51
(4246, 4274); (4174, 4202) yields 2.726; 7.333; 7.94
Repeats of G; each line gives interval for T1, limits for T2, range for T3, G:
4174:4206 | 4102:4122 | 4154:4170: 8.31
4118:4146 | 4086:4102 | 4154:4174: 7.82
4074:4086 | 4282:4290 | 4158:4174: 7.65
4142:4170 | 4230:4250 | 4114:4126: 8.09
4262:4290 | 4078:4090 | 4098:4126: 8.04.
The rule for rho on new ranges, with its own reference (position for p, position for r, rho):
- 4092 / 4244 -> -1.83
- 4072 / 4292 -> 0.73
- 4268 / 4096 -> 1.11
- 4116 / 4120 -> 0.35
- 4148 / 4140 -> -0.63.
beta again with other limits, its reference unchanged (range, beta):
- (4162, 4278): 4208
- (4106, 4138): 4116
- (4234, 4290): 4244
